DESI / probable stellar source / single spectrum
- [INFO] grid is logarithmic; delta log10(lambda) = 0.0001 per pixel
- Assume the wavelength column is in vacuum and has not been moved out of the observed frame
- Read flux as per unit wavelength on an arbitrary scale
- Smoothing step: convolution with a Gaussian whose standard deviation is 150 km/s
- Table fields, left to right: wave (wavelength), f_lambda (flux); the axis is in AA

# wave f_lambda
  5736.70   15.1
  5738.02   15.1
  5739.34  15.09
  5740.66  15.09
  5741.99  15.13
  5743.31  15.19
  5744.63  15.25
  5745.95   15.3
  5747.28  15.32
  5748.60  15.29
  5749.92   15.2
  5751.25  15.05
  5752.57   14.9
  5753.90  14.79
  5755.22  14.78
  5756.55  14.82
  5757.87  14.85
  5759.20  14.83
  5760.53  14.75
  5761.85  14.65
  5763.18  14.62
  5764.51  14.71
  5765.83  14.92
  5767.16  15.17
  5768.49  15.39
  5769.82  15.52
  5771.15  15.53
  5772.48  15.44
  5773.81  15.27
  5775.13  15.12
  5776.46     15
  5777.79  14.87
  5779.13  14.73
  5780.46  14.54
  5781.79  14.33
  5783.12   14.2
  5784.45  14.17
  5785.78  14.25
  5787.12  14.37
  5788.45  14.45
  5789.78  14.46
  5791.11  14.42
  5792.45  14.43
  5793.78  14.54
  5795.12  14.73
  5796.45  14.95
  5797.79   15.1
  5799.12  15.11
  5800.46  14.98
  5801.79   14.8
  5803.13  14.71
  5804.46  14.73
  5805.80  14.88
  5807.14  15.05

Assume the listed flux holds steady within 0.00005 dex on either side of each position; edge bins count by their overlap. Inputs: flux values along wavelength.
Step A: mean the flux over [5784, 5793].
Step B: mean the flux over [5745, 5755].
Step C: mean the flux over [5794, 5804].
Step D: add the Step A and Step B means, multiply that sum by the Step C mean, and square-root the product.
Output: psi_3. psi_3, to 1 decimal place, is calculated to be 21.0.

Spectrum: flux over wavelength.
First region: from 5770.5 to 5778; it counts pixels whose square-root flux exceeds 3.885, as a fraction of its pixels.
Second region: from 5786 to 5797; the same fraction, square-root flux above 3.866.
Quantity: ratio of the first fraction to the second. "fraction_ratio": 5.3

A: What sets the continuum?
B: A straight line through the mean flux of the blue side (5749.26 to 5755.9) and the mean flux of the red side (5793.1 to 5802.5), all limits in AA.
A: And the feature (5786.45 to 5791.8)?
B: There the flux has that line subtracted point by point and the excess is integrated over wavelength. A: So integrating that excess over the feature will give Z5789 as -2.5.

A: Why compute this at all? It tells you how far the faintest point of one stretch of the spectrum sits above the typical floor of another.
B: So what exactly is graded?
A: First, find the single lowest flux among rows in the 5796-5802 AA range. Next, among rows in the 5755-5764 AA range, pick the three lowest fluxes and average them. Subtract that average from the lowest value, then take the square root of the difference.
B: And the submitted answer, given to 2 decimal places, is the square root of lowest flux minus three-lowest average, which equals 0.36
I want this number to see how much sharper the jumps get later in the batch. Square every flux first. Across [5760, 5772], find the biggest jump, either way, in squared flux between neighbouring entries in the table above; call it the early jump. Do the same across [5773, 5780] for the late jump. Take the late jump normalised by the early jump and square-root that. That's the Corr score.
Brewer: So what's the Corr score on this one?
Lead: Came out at 0.78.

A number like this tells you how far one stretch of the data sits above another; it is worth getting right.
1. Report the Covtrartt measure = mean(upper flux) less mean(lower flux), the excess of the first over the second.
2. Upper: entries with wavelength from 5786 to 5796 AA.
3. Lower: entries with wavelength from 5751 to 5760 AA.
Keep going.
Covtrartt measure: -0.4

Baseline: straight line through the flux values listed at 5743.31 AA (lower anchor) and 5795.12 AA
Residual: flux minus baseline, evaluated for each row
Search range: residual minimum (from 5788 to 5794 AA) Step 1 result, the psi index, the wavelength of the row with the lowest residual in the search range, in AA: 5791.11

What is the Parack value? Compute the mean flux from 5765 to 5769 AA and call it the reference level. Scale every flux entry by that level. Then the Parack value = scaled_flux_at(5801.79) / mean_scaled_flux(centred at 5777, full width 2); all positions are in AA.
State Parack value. 0.99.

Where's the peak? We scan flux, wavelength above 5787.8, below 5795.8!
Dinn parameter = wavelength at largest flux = 5795.12 AA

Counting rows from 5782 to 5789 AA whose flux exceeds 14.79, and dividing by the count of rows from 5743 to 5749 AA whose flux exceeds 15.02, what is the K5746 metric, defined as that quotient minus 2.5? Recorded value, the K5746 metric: -2.50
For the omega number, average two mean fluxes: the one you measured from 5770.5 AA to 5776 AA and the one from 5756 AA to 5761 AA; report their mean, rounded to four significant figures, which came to 15.08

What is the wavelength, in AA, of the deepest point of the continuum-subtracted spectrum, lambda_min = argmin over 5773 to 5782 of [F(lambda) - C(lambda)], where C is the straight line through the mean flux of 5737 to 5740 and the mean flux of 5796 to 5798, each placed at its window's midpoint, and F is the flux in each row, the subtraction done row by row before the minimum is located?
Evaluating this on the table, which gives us 5781.79 AA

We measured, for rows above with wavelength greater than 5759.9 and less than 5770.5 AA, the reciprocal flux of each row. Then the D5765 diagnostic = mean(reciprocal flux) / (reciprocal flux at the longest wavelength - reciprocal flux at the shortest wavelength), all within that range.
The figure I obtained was -20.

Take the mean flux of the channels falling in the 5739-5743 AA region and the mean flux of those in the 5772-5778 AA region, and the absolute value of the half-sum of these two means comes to 15.1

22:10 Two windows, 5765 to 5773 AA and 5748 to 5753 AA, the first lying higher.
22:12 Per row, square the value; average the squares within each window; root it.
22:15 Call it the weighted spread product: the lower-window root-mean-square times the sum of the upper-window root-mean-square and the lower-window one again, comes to 460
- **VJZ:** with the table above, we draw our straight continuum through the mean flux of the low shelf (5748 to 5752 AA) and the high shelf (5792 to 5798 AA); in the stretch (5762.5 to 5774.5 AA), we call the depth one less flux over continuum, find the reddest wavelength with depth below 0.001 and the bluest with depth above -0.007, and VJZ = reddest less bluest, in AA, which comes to 10.6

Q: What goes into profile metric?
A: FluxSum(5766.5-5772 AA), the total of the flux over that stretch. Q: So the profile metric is 61.6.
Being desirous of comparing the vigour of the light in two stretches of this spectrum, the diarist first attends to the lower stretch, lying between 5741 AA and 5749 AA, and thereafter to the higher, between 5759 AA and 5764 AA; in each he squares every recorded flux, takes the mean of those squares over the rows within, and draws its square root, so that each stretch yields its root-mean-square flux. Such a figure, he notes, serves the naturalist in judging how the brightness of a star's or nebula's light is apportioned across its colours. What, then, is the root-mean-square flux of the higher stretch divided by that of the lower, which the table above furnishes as 0.965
